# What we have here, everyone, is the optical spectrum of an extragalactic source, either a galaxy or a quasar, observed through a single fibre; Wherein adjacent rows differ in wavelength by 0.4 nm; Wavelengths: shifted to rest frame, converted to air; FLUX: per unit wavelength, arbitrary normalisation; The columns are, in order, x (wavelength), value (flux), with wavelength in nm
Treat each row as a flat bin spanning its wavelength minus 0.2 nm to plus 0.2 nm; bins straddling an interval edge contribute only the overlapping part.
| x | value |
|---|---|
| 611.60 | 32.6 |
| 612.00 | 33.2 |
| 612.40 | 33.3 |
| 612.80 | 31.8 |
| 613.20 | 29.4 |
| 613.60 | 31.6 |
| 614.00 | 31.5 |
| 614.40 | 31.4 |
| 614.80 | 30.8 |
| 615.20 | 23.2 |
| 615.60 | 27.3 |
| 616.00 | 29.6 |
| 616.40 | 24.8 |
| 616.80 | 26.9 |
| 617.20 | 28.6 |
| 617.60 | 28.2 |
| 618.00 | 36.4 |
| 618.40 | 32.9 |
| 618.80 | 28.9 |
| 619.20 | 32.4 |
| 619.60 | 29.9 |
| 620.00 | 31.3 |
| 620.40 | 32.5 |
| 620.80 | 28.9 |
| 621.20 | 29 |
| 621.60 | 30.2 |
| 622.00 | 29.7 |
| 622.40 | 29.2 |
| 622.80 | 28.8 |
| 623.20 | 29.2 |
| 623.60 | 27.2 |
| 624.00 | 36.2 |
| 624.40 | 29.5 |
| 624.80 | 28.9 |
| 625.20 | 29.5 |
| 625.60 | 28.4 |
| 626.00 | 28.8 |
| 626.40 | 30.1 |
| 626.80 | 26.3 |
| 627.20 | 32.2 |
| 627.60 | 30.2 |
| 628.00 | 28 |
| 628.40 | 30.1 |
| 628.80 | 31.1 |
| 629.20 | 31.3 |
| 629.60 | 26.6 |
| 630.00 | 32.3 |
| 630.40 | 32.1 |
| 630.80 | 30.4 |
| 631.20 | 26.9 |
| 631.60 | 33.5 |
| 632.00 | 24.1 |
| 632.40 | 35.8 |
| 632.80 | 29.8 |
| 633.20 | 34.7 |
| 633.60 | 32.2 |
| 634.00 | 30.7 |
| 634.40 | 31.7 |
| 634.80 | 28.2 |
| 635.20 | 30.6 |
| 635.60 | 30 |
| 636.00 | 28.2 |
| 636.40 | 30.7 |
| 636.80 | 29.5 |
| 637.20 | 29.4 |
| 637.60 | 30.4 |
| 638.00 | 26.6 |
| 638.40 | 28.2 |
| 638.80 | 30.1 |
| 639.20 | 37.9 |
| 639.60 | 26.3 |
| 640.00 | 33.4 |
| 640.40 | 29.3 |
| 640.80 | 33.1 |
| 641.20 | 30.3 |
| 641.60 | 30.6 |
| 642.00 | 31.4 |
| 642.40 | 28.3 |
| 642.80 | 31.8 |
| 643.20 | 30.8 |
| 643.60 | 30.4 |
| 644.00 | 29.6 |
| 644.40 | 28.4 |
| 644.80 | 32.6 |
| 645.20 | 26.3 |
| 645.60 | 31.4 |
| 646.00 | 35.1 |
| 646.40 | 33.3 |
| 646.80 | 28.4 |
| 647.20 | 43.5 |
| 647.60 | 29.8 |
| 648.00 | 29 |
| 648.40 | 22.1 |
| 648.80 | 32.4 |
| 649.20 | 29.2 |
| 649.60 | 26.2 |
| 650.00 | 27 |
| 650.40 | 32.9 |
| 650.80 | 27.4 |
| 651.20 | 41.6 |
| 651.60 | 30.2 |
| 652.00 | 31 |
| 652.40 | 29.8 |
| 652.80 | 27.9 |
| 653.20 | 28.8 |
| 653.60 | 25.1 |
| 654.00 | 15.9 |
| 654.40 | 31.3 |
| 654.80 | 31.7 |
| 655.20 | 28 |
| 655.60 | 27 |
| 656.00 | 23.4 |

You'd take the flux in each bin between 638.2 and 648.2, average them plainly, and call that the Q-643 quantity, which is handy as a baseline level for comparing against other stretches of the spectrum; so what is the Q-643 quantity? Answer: 31.2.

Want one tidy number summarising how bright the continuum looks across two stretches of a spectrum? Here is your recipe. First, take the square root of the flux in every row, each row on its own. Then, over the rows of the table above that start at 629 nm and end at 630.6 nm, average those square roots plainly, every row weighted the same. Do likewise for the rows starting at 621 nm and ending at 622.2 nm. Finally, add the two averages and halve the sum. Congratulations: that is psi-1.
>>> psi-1 5.48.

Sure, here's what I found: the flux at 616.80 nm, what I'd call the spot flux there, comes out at 26.9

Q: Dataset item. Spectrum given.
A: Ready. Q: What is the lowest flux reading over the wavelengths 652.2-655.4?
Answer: 15.9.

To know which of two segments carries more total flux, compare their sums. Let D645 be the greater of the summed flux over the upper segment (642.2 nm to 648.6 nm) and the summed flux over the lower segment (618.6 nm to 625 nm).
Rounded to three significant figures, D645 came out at 491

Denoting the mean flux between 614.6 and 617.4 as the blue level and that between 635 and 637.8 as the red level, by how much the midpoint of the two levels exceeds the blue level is 1.3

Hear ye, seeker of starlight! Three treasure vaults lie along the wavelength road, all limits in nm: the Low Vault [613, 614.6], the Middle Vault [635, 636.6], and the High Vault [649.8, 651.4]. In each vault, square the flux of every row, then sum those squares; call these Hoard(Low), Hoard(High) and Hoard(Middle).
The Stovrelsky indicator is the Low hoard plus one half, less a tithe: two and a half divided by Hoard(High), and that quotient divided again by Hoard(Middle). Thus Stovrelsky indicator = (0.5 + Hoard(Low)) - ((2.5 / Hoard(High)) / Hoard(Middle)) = 3842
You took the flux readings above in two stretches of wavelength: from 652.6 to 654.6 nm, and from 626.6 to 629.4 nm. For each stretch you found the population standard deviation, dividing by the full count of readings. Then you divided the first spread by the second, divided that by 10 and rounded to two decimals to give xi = 0.28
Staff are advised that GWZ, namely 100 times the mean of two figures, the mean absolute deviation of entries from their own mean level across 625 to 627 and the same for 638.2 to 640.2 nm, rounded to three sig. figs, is 230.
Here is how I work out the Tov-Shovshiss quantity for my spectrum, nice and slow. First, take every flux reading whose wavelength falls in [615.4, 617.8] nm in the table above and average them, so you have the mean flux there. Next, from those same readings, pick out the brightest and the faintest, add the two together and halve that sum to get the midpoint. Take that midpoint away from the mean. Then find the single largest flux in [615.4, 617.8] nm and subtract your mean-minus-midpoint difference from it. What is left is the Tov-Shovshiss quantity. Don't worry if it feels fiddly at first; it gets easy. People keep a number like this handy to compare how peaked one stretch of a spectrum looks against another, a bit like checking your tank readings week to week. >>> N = 29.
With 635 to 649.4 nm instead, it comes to 46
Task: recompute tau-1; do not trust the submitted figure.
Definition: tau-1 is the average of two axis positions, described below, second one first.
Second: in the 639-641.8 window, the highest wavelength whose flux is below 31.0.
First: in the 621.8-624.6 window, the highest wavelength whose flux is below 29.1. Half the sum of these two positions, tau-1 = 632.60 nm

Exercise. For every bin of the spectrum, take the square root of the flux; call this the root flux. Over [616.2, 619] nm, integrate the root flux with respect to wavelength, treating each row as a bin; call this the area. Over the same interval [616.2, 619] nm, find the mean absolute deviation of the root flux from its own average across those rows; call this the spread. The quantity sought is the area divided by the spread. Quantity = 58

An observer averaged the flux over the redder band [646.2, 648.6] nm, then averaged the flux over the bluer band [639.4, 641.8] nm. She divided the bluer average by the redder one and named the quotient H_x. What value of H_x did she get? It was 0.98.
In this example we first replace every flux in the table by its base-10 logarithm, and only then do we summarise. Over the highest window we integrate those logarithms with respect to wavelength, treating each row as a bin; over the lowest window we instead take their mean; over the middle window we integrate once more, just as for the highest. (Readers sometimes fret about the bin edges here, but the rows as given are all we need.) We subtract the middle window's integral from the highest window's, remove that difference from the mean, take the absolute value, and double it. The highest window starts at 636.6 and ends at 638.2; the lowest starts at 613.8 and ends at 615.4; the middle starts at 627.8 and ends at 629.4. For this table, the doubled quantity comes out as 2.98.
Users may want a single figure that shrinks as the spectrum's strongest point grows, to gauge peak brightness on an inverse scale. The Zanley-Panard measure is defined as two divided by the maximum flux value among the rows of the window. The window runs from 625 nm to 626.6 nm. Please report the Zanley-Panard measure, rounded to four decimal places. 0.0664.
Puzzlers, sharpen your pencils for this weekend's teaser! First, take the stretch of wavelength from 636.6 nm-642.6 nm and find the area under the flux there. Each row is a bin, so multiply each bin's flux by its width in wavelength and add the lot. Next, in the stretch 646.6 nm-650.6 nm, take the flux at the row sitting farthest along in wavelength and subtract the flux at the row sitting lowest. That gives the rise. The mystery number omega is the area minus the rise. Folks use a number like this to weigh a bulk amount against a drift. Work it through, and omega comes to 177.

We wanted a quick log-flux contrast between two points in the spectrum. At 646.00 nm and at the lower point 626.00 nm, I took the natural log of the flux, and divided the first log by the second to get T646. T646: 1.06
